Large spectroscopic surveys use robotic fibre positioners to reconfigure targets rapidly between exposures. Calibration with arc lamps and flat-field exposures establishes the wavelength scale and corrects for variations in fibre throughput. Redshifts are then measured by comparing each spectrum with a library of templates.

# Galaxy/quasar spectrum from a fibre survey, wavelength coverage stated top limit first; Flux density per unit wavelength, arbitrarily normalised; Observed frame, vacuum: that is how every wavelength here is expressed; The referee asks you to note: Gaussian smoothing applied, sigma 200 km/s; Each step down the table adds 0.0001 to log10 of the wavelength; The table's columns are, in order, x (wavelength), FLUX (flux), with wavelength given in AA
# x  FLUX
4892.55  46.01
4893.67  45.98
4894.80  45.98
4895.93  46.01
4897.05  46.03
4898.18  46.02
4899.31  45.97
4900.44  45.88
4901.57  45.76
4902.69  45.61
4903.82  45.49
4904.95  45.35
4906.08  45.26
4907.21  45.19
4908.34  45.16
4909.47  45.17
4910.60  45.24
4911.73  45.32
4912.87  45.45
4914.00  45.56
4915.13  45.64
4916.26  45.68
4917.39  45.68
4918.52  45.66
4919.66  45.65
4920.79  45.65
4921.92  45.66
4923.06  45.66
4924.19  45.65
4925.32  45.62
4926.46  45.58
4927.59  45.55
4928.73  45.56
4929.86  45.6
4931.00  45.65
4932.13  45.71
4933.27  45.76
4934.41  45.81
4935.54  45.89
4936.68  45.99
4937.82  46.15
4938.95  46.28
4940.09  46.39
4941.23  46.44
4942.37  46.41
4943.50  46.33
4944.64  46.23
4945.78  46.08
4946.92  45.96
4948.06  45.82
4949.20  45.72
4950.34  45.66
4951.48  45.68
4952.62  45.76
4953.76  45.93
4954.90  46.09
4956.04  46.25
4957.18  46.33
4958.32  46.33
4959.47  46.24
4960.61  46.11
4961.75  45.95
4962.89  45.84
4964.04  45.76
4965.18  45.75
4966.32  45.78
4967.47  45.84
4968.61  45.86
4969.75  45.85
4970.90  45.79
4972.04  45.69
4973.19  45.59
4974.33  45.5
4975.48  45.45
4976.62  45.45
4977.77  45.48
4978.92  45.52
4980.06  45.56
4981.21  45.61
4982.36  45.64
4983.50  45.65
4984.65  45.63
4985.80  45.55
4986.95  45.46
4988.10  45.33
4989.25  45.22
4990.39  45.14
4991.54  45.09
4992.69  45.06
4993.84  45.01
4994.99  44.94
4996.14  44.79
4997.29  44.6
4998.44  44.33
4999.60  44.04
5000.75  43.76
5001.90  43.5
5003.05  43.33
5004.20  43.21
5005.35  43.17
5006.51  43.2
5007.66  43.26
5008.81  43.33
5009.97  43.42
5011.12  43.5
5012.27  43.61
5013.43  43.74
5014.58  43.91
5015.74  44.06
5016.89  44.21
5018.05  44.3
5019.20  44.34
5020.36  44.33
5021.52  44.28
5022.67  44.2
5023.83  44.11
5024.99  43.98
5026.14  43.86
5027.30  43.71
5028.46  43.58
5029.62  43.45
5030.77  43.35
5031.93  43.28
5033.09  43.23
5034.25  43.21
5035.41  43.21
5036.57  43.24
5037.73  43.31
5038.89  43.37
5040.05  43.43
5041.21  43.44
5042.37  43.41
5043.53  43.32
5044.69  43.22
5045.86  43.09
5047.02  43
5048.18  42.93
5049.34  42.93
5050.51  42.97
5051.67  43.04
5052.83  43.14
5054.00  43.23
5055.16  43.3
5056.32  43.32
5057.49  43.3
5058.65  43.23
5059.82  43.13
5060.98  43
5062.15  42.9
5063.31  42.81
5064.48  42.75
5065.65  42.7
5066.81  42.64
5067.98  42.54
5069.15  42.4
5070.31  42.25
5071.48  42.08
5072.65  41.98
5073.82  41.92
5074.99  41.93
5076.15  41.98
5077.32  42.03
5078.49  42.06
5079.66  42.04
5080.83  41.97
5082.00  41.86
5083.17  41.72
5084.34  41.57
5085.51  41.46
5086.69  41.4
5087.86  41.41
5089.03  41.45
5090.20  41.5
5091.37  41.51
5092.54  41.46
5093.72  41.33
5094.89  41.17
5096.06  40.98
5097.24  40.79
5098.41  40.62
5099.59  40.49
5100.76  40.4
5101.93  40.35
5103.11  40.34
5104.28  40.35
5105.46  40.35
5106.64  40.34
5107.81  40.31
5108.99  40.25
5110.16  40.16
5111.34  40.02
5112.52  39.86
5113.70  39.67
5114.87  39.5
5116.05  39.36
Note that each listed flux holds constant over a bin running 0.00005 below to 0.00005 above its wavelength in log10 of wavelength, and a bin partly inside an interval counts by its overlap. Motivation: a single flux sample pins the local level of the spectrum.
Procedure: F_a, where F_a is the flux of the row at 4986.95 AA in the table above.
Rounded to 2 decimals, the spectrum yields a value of 45.46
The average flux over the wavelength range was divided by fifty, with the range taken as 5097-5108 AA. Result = 0.81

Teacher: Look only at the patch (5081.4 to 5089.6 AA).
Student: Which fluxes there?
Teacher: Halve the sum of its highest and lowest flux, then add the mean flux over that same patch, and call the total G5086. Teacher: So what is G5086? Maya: 83.2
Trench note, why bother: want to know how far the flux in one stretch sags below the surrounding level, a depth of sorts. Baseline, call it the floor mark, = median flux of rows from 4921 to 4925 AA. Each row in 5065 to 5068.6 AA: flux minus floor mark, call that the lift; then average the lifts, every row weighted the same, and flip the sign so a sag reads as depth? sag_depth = 3.0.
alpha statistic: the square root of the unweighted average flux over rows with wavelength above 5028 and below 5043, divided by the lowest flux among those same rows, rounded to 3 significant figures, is 0.152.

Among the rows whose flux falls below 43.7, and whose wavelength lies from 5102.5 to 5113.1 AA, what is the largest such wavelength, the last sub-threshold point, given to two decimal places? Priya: 5112.52 AA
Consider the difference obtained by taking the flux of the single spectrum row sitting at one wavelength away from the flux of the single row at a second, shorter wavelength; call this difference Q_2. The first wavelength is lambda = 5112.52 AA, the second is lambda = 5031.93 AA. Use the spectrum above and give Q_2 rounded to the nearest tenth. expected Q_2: 3.4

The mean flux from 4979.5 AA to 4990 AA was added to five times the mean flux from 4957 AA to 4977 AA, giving 275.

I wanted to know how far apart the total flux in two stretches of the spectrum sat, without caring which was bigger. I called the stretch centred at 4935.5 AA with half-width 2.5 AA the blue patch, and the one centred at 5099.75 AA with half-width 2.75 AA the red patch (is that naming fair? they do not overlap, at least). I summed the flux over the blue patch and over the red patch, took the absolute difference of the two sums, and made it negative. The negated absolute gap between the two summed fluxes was -27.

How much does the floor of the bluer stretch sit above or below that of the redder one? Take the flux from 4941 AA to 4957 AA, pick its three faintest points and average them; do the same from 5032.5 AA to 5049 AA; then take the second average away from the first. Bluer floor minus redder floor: 2.7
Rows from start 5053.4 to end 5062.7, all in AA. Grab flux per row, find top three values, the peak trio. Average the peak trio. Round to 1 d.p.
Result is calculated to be 43.3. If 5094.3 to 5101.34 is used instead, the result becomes 41.0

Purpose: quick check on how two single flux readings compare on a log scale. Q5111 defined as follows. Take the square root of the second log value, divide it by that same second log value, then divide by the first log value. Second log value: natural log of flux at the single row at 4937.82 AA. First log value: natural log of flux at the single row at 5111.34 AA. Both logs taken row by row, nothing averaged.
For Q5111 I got 0.138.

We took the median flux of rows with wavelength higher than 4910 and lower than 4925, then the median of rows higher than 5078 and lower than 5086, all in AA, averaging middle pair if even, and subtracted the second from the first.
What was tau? 3.8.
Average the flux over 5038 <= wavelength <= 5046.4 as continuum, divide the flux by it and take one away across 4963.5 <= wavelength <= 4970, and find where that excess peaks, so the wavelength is 4968.61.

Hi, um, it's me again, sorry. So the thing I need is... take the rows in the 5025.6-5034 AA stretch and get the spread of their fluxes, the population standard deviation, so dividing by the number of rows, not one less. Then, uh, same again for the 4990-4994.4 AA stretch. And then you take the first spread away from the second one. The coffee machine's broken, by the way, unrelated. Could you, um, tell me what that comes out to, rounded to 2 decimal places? -0.17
